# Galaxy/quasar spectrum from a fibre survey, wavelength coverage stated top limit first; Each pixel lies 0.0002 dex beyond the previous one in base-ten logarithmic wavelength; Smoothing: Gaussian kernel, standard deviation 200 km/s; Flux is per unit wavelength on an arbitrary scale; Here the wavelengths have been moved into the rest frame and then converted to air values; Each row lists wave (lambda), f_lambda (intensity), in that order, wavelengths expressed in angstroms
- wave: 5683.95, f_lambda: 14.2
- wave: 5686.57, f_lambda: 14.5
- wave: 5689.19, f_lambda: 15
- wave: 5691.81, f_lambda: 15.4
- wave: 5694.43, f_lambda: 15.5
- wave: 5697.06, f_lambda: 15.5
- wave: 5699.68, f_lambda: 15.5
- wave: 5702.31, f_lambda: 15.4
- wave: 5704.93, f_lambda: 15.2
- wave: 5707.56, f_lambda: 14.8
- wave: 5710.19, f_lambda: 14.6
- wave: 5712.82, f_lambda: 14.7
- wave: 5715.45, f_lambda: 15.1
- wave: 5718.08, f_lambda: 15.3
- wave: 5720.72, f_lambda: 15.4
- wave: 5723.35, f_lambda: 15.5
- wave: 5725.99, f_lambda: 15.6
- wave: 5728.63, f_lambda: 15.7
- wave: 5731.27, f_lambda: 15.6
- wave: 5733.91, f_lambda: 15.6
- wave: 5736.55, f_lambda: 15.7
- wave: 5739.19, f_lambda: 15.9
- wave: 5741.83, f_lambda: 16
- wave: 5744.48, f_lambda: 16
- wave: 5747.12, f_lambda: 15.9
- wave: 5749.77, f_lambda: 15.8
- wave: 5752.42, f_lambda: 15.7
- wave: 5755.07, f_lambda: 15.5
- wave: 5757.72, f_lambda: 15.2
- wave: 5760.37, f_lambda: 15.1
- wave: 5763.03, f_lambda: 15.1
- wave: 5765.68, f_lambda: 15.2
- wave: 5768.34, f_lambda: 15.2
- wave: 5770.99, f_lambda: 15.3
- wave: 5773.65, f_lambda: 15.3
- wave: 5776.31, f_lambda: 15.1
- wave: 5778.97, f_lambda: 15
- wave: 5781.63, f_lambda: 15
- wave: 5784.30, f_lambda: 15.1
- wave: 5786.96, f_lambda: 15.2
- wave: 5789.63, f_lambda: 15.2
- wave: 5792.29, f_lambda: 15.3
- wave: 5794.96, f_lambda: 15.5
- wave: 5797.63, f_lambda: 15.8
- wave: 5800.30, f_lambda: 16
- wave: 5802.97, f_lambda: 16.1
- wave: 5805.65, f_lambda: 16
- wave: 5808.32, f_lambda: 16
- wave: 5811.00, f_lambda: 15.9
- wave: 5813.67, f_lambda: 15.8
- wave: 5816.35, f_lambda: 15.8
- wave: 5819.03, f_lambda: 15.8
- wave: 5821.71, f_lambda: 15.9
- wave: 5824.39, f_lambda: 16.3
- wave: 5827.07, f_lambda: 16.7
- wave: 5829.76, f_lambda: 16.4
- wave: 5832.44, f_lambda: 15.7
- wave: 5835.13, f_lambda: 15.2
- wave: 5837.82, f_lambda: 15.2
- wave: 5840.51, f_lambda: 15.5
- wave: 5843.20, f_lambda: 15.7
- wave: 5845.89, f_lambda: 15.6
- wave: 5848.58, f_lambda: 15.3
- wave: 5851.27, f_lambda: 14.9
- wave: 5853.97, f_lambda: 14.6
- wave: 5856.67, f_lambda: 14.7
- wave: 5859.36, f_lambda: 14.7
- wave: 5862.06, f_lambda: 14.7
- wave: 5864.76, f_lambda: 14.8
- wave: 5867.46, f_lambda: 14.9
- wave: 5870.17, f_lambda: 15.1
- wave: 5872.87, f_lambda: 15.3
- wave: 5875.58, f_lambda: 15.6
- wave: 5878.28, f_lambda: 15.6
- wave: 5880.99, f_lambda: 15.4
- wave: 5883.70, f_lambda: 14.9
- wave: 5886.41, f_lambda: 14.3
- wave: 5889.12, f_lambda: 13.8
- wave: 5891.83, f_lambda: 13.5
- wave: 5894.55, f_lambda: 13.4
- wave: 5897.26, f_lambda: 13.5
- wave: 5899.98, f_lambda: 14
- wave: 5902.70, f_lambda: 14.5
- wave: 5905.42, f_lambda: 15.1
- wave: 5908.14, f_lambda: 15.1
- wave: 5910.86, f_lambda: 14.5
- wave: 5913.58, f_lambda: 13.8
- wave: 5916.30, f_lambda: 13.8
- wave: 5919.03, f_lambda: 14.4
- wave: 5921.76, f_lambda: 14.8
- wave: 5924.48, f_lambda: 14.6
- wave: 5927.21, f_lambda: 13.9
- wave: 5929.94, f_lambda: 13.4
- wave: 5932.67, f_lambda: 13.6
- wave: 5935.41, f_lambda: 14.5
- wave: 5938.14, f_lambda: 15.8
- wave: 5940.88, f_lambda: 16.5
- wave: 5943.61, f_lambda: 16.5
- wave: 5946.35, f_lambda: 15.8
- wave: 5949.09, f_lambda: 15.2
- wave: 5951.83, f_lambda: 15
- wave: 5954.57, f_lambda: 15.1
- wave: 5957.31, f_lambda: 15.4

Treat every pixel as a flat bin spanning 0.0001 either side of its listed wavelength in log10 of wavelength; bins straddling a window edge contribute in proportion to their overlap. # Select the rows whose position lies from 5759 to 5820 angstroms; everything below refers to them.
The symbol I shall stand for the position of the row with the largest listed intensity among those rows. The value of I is 5802.97 angstroms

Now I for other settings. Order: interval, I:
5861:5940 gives 5938.14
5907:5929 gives 5908.14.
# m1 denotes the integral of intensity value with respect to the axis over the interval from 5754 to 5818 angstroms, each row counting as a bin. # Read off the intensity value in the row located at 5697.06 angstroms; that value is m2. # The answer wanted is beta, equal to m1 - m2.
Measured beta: 973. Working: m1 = 989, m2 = 15.5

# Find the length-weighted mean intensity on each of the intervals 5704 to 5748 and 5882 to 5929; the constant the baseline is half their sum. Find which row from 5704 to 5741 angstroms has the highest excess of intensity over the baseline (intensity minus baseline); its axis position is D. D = 5739.19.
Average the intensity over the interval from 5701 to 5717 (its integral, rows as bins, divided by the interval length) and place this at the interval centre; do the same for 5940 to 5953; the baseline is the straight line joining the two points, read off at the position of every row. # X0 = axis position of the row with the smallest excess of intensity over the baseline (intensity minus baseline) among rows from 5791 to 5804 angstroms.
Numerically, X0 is 5792.29 angstroms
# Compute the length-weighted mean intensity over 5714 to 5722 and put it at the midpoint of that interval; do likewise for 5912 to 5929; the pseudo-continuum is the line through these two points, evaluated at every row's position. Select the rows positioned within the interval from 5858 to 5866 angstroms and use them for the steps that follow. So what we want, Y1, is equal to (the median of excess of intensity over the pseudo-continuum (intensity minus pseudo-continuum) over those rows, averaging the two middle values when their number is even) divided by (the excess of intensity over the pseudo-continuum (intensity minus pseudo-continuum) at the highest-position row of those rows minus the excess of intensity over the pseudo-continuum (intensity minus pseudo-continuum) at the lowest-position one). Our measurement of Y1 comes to 1.5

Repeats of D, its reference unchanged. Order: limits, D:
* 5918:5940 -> 5938.14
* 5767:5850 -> 5827.07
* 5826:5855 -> 5827.07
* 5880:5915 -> 5880.99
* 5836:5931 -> 5843.20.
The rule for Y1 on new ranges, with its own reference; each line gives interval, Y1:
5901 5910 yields 1.3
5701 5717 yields 1.4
